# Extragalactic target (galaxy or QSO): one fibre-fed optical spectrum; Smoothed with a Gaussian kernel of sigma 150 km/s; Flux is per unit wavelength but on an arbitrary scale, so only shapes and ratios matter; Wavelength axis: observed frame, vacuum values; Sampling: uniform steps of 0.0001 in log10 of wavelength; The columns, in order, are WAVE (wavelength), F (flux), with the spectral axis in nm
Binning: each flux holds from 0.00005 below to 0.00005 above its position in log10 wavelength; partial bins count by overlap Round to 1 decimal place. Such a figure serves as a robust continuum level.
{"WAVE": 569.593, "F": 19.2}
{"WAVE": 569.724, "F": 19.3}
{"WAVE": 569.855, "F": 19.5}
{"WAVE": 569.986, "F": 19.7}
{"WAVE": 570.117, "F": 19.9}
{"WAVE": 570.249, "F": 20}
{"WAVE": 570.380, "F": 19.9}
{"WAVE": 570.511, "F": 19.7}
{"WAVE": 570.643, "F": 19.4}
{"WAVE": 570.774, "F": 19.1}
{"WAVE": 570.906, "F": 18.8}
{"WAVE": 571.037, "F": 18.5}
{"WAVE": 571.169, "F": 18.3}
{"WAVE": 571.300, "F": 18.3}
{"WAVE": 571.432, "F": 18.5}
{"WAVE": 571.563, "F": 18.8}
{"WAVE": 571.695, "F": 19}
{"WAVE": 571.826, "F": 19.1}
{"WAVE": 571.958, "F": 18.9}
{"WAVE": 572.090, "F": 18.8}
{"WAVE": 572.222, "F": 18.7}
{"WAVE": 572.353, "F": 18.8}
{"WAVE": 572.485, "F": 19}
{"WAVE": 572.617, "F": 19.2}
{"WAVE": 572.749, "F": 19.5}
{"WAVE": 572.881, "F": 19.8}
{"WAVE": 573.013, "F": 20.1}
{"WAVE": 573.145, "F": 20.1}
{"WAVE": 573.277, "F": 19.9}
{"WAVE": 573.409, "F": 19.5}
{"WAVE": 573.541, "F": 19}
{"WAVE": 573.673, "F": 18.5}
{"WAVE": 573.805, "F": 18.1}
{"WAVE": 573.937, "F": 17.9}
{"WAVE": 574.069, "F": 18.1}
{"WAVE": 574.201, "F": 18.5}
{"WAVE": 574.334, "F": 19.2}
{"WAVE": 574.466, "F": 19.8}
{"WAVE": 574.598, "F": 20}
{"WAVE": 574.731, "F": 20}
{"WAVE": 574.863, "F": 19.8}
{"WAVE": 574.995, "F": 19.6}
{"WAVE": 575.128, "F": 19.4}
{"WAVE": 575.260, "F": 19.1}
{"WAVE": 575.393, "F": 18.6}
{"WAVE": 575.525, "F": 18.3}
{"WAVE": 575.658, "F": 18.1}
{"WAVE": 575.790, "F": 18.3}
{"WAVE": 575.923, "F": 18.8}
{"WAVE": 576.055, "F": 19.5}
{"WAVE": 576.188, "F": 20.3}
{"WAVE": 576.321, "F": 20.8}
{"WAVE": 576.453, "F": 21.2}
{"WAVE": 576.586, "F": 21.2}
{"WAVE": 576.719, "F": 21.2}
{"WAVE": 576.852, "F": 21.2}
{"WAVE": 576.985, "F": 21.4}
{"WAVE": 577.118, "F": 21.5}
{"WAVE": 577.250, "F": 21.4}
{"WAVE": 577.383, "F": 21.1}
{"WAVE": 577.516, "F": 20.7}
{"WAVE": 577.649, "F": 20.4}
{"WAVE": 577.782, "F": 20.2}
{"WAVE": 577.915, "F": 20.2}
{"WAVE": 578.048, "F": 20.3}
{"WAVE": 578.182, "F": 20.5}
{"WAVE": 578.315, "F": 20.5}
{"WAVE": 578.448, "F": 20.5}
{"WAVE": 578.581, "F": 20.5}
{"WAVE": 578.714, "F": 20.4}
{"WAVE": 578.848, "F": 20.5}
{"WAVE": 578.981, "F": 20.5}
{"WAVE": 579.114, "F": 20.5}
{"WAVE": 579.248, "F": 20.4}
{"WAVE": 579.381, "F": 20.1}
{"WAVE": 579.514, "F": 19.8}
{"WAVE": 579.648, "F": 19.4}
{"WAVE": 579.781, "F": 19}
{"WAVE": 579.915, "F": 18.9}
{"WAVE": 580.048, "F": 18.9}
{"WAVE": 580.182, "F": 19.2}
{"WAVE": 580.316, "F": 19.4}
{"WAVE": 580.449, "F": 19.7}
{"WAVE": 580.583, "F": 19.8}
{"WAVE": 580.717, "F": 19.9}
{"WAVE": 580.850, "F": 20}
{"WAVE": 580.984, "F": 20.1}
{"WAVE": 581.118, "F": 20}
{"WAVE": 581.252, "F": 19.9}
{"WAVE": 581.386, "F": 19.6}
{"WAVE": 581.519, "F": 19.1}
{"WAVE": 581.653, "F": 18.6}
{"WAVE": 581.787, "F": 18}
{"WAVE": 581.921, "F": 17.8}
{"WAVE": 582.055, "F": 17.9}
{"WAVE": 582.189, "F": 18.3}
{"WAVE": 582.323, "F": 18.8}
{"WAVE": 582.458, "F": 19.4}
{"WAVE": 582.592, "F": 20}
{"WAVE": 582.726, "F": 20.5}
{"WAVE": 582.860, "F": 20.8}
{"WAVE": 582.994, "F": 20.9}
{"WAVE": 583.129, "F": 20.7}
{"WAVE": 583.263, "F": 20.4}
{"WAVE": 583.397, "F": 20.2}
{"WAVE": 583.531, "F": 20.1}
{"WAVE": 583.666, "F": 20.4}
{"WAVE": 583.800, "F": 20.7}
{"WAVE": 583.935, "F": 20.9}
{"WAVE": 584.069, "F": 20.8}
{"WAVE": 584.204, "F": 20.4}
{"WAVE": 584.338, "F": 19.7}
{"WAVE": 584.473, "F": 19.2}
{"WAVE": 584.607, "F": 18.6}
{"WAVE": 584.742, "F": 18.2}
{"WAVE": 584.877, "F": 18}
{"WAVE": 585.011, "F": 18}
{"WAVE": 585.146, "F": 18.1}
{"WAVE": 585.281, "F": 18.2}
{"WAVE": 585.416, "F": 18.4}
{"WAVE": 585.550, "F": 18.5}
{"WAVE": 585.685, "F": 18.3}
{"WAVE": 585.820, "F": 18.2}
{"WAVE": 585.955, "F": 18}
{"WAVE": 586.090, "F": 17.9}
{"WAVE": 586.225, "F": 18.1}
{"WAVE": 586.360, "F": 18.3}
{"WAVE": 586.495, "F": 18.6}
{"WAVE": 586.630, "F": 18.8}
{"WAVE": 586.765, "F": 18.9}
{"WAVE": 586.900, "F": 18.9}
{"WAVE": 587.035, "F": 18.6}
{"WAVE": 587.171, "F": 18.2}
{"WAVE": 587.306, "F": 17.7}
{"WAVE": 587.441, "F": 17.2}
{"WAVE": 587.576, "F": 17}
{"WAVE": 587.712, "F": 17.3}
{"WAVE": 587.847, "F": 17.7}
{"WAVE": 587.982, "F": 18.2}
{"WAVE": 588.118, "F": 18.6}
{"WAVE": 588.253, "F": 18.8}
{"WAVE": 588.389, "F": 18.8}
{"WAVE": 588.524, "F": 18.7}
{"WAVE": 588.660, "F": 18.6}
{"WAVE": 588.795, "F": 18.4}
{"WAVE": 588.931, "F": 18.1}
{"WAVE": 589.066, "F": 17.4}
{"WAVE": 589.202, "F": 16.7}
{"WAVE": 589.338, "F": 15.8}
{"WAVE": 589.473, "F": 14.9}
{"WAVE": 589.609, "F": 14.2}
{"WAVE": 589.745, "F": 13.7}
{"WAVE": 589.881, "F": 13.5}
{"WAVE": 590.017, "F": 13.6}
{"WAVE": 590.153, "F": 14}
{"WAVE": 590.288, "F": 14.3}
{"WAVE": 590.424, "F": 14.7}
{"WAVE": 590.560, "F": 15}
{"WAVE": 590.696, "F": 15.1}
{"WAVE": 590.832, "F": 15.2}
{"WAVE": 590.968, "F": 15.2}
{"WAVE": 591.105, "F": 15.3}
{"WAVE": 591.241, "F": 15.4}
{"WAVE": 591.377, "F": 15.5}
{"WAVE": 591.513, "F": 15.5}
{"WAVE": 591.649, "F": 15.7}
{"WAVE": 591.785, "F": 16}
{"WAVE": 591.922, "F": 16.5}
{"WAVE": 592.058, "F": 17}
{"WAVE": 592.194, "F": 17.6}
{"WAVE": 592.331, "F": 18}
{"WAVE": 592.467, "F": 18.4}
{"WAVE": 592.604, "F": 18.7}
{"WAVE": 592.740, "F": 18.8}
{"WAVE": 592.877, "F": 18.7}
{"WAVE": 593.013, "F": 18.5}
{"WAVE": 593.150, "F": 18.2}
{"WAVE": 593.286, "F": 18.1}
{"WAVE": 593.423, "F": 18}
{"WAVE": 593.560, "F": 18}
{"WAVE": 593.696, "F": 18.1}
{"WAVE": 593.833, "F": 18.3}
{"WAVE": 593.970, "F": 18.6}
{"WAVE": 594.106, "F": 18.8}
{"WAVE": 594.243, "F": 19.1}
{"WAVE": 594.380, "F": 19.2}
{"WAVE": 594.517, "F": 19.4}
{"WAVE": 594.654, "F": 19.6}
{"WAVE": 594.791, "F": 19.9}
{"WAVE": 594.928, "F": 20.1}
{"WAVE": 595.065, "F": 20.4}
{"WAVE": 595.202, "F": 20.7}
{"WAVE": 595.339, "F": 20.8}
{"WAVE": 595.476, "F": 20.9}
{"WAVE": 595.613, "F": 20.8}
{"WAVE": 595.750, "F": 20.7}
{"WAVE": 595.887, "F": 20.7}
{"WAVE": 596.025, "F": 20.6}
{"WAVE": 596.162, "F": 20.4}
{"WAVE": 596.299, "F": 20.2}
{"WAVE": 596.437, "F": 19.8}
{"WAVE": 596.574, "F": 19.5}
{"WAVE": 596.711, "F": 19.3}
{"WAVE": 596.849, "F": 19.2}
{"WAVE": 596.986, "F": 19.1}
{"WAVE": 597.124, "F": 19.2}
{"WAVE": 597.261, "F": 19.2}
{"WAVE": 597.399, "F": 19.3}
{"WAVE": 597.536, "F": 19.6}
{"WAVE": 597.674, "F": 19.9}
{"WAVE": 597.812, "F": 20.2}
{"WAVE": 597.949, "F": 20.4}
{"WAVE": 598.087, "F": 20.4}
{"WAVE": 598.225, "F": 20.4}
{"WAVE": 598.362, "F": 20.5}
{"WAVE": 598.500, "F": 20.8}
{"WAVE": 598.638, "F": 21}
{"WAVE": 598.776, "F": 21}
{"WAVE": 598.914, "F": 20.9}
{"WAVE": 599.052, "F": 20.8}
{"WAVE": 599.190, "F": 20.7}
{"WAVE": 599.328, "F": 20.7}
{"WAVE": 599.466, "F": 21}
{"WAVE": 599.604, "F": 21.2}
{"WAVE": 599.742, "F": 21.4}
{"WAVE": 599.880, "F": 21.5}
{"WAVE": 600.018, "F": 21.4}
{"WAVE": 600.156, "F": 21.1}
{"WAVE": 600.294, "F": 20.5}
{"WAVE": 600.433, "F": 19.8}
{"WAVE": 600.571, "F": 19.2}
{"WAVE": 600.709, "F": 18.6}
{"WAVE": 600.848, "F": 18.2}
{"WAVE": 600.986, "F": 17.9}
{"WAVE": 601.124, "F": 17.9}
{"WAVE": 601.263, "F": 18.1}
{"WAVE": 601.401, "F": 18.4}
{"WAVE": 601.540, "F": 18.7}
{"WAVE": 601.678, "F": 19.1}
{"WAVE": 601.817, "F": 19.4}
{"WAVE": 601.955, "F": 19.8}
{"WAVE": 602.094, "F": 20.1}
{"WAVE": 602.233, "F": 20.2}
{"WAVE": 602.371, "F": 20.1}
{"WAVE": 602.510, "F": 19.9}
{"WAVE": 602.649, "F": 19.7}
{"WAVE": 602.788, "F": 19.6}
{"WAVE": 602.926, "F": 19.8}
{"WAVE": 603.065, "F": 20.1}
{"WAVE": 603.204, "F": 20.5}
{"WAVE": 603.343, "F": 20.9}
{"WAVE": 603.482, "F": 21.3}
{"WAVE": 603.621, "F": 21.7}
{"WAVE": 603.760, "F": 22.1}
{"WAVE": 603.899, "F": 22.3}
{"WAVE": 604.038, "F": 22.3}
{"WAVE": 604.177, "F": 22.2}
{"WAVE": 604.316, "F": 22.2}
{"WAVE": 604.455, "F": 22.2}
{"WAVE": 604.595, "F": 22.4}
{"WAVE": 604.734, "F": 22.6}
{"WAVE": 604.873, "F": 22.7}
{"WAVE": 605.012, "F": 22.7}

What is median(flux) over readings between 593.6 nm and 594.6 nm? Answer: 18.8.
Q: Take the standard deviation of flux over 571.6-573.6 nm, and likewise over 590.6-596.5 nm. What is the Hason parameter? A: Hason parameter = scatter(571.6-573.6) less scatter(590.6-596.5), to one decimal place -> -1.4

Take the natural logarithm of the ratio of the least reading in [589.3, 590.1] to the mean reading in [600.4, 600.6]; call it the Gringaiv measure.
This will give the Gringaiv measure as -0.37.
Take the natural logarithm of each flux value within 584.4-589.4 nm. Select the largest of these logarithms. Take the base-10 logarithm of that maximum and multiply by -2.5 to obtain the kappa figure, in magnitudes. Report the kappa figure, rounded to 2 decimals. -1.18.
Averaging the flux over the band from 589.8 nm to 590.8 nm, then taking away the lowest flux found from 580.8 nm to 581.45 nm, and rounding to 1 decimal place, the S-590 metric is -5.3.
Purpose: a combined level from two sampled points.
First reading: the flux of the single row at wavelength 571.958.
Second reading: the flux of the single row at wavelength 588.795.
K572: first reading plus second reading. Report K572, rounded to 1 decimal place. 37.3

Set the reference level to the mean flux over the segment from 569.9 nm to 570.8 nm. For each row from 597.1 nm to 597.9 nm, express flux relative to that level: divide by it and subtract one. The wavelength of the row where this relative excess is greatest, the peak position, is 597.812 nm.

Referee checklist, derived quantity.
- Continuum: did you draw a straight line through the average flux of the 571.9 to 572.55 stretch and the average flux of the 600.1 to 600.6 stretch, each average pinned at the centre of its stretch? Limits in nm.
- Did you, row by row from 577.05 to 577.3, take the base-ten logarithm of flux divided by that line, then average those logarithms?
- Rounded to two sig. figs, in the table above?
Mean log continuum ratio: 0.051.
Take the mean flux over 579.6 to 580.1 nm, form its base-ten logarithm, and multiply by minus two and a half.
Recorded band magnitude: -3.20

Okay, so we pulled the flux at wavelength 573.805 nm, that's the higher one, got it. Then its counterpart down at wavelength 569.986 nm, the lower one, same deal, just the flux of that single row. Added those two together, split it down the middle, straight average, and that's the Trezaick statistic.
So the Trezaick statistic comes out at 18.9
